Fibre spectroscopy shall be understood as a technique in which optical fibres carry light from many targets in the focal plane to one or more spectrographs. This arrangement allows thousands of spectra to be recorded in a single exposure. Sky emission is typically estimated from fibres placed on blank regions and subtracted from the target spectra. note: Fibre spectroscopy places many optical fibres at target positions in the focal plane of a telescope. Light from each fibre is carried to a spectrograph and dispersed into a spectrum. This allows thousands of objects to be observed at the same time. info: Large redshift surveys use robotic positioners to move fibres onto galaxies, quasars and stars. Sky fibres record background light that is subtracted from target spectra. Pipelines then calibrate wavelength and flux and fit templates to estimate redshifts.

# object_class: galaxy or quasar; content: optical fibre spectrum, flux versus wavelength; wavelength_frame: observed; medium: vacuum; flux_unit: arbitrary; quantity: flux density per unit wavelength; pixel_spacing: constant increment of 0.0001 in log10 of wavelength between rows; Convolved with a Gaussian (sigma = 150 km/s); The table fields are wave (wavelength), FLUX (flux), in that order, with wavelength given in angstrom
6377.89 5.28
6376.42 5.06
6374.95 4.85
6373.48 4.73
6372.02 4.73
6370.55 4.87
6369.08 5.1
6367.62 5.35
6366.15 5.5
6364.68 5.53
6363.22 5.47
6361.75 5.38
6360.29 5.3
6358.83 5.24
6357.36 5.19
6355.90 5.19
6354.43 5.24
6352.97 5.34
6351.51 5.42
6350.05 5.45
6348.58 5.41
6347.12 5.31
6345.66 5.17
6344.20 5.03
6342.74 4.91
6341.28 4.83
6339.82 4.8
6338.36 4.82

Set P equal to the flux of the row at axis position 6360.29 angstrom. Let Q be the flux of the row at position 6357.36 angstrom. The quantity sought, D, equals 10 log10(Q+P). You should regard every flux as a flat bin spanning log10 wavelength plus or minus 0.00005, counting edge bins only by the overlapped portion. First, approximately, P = 5.3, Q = 5.19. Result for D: 10.2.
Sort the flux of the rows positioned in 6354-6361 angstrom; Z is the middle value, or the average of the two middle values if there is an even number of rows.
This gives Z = 5.24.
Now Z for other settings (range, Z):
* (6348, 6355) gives 5.41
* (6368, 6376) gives 4.85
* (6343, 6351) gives 5.31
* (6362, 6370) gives 5.47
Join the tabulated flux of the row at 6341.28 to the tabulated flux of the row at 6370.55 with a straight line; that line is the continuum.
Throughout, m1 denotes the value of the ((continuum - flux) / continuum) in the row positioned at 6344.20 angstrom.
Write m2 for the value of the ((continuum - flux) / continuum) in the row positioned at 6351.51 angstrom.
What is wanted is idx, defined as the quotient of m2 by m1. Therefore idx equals 2.9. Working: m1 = -0.04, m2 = -0.119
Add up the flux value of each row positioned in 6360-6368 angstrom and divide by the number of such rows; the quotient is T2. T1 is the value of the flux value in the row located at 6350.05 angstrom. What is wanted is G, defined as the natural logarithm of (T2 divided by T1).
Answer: -0.005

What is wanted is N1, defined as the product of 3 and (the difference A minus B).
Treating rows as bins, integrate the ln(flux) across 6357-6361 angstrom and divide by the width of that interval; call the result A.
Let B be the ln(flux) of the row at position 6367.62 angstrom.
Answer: -0.06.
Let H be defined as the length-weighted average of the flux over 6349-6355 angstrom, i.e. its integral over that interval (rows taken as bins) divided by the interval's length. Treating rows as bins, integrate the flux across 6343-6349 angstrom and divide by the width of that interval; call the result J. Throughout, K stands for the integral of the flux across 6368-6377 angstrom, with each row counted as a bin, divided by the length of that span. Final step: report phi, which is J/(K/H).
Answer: 5.69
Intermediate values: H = 5.37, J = 5.20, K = 4.91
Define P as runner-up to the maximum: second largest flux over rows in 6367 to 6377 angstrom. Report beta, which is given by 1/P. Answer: 0.196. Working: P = 5.1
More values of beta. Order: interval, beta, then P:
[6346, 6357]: 0.185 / 5.42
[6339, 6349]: 0.188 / 5.31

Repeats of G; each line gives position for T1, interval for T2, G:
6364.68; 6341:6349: -0.079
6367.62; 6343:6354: -0.009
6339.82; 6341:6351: 0.072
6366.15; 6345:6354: -0.028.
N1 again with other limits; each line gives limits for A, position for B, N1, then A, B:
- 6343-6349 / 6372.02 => 0.28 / 1.65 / 1.55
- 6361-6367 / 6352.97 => 0.07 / 1.70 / 1.68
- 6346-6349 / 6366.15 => -0.09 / 1.67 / 1.70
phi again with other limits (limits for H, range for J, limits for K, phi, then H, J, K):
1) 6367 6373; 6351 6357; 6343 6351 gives 5.03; 5.00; 5.29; 5.26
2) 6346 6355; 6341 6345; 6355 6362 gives 5.04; 5.36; 4.94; 5.25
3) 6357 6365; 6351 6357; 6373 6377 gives 5.80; 5.35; 5.29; 4.88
